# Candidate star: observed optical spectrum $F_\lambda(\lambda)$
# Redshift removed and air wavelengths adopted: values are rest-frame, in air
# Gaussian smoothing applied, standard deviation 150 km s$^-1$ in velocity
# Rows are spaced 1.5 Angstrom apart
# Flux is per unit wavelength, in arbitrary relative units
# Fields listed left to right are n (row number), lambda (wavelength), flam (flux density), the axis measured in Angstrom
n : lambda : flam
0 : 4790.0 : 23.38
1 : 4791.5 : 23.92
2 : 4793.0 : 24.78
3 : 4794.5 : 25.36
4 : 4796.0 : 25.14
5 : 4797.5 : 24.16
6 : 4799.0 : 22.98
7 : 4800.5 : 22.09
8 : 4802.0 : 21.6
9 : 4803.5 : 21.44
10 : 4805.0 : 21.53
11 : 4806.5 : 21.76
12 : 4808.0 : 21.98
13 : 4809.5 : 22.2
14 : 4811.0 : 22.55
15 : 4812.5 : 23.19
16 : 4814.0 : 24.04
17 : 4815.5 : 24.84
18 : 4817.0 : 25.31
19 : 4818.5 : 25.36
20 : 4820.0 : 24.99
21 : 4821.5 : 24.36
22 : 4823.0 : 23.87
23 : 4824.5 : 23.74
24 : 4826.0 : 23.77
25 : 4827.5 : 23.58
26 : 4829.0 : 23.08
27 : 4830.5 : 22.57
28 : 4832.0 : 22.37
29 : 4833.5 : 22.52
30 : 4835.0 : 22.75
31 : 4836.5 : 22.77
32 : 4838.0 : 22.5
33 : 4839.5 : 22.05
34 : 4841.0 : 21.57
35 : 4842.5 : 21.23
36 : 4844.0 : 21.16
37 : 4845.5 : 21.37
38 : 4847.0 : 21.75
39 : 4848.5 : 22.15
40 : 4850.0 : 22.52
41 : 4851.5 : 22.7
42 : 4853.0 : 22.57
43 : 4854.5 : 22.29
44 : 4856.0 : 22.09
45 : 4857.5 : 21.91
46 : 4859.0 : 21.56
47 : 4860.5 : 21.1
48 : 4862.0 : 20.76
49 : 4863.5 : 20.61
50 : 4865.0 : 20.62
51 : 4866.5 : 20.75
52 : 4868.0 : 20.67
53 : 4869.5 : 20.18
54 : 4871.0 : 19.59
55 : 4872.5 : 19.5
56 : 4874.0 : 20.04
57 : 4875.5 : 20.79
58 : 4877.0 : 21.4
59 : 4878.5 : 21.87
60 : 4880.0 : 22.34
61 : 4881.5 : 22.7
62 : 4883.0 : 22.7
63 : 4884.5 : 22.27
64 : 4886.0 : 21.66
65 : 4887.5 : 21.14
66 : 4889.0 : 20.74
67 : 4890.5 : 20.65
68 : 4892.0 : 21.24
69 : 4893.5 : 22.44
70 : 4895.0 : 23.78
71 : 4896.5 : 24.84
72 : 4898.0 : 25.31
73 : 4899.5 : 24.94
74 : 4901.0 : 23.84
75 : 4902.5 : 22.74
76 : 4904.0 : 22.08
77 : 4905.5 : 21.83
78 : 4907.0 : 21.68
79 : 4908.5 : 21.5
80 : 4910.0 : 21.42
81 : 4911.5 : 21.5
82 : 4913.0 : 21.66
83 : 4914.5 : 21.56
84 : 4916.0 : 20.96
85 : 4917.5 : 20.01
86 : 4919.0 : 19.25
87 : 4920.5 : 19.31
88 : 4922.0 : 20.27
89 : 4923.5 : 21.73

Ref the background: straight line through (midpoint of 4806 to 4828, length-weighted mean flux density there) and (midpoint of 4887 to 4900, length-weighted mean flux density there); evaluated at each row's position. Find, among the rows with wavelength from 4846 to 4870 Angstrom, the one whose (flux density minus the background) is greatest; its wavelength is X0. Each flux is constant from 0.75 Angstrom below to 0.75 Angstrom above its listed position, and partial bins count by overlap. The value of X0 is 4851.5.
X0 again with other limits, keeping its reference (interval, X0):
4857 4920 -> 4898.0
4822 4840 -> 4823.0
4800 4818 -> 4817.0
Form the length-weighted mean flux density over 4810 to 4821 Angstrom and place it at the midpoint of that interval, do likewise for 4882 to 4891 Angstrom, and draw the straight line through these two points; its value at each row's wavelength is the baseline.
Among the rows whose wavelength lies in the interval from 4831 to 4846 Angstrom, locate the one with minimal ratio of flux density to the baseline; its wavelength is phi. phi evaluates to 4844.0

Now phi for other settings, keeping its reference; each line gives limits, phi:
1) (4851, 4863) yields 4862.0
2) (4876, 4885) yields 4877.0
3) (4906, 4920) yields 4919.0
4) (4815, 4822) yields 4821.5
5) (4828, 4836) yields 4832.0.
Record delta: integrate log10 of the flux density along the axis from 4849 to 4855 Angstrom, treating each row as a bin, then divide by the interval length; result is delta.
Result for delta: 1.35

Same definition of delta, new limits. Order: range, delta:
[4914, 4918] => 1.32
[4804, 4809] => 1.34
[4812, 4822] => 1.39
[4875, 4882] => 1.34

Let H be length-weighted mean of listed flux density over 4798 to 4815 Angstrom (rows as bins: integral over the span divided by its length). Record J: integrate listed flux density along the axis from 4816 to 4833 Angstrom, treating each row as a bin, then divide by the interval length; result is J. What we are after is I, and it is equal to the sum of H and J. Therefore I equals 46.3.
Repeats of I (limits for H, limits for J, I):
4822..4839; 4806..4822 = 46.8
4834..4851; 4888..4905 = 44.9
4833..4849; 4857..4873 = 42.6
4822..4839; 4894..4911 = 46.1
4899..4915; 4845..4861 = 44.2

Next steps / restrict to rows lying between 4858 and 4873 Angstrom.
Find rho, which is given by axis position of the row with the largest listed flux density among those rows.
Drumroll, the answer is 4859.0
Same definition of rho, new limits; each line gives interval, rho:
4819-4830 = 4820.0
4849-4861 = 4851.5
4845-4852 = 4851.5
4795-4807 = 4796.0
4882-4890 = 4883.0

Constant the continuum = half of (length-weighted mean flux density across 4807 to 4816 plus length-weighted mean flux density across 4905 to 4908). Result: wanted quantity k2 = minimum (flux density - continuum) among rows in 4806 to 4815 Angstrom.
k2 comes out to -0.6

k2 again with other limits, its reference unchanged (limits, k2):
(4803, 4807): -0.9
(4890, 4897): -1.7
